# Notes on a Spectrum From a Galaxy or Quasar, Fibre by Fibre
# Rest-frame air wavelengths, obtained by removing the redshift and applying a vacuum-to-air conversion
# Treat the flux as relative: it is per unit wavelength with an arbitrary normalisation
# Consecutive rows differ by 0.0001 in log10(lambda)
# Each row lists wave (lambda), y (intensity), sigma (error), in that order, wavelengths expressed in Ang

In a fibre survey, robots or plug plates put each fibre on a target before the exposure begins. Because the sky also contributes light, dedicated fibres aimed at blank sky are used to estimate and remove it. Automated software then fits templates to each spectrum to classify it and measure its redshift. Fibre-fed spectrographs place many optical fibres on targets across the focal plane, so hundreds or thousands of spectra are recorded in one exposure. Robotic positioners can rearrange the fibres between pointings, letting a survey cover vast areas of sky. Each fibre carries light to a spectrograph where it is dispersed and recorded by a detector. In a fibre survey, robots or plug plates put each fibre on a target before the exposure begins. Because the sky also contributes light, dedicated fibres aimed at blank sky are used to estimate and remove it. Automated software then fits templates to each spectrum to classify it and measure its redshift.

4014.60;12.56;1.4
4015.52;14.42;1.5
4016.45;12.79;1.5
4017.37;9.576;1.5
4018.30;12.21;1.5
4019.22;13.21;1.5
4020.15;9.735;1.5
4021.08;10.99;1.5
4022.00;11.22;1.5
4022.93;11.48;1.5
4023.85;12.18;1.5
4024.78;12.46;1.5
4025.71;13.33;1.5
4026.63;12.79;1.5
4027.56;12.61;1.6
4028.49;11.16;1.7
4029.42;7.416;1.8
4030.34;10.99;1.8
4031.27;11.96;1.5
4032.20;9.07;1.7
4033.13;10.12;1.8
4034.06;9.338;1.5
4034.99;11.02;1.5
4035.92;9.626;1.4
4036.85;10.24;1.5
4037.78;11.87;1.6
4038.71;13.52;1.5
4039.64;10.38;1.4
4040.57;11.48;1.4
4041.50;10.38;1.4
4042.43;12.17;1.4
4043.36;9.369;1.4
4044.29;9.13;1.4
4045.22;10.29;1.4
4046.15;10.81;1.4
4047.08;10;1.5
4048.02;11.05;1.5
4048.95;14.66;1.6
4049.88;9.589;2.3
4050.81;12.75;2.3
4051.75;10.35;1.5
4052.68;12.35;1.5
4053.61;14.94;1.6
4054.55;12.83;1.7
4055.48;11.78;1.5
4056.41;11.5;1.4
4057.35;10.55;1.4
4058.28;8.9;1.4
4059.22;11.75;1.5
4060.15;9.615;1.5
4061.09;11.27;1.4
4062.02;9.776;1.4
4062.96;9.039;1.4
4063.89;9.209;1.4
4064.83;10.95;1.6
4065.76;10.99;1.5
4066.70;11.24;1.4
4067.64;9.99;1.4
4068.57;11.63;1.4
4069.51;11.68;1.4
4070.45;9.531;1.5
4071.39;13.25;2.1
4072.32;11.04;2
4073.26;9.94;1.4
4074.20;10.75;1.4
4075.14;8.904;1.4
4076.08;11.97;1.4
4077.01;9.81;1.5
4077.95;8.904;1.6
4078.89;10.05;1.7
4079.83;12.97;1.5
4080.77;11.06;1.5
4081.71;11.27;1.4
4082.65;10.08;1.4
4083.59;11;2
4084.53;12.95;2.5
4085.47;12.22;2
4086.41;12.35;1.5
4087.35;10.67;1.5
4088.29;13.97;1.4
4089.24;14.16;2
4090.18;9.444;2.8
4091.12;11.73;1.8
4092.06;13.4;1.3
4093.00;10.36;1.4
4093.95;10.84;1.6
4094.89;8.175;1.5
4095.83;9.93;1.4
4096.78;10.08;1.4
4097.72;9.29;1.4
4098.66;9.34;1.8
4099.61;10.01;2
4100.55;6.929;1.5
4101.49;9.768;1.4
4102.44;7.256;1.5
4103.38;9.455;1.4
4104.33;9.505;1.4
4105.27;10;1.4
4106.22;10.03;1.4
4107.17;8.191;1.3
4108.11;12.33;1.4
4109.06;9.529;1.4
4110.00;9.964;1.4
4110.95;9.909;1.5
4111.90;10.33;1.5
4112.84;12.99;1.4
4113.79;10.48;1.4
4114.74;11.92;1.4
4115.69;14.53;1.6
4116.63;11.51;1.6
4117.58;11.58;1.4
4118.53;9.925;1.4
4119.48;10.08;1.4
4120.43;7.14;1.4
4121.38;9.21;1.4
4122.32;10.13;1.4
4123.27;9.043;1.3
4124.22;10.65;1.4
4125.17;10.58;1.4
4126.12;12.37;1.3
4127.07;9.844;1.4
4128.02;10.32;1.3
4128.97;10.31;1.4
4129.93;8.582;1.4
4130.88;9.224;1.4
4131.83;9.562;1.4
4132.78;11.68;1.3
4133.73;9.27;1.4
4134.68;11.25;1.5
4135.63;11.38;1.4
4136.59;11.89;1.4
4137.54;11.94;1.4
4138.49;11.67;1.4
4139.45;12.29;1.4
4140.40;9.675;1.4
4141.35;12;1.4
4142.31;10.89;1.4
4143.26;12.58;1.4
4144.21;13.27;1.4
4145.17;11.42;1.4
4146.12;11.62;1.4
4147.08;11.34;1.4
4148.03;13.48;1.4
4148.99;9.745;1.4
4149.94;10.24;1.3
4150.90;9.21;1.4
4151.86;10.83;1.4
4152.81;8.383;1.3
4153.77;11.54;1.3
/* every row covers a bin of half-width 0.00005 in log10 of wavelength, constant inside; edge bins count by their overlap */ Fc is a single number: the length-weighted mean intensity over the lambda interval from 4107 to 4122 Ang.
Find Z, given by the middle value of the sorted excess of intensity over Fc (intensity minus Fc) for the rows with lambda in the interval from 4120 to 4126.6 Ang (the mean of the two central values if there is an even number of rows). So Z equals -0.5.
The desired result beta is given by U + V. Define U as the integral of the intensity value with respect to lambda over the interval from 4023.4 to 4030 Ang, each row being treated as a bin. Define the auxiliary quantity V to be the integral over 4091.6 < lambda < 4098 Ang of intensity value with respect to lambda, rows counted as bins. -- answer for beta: 143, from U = 77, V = 66.0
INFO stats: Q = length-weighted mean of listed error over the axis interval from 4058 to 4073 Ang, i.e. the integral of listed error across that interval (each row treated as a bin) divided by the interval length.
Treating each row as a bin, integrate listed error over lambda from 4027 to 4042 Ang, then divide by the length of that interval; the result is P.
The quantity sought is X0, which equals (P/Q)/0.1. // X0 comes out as 10.3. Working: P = 1.57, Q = 1.52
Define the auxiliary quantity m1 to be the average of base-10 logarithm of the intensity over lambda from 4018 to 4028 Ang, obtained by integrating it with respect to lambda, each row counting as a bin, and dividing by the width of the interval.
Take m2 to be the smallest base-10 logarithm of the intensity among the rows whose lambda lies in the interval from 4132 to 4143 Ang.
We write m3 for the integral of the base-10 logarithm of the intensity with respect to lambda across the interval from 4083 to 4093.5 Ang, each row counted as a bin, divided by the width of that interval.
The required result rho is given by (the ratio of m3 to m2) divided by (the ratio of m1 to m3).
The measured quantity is 1.11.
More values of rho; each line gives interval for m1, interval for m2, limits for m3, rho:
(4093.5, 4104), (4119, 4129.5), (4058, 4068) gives 1.24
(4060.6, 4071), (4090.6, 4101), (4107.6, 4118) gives 1.29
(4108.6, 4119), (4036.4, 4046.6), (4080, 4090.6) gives 1.14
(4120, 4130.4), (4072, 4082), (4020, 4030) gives 1.18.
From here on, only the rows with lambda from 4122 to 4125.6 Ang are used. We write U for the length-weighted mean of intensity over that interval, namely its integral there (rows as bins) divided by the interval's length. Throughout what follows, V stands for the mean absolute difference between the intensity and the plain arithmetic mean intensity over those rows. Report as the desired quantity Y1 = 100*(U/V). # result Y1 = 1908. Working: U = 10.1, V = 0.53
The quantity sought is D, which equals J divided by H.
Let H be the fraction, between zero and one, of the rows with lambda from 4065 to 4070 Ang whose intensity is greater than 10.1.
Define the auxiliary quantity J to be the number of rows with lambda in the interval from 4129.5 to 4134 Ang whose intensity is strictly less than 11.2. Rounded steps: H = 0.80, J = 4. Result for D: 5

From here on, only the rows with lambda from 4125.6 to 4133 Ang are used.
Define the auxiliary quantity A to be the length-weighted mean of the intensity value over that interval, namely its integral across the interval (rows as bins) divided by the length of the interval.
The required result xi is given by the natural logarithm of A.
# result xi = 2.32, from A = 10.2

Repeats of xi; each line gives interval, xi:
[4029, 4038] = 2.32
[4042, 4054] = 2.43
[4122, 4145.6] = 2.39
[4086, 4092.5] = 2.50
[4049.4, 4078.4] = 2.39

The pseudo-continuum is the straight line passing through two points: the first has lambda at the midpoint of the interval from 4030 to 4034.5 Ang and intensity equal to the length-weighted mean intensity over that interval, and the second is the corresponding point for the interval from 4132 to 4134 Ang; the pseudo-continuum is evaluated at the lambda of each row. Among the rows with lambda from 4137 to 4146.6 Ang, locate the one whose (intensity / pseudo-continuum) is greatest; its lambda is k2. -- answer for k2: 4144.21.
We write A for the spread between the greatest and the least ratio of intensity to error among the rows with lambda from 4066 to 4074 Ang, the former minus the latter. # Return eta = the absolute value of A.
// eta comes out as 2.8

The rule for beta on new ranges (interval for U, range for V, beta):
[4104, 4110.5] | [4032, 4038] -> 126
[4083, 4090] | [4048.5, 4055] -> 167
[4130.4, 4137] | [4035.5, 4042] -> 142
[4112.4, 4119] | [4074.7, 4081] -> 144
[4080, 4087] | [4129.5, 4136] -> 147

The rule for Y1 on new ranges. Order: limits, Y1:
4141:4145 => 1638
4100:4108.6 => 767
